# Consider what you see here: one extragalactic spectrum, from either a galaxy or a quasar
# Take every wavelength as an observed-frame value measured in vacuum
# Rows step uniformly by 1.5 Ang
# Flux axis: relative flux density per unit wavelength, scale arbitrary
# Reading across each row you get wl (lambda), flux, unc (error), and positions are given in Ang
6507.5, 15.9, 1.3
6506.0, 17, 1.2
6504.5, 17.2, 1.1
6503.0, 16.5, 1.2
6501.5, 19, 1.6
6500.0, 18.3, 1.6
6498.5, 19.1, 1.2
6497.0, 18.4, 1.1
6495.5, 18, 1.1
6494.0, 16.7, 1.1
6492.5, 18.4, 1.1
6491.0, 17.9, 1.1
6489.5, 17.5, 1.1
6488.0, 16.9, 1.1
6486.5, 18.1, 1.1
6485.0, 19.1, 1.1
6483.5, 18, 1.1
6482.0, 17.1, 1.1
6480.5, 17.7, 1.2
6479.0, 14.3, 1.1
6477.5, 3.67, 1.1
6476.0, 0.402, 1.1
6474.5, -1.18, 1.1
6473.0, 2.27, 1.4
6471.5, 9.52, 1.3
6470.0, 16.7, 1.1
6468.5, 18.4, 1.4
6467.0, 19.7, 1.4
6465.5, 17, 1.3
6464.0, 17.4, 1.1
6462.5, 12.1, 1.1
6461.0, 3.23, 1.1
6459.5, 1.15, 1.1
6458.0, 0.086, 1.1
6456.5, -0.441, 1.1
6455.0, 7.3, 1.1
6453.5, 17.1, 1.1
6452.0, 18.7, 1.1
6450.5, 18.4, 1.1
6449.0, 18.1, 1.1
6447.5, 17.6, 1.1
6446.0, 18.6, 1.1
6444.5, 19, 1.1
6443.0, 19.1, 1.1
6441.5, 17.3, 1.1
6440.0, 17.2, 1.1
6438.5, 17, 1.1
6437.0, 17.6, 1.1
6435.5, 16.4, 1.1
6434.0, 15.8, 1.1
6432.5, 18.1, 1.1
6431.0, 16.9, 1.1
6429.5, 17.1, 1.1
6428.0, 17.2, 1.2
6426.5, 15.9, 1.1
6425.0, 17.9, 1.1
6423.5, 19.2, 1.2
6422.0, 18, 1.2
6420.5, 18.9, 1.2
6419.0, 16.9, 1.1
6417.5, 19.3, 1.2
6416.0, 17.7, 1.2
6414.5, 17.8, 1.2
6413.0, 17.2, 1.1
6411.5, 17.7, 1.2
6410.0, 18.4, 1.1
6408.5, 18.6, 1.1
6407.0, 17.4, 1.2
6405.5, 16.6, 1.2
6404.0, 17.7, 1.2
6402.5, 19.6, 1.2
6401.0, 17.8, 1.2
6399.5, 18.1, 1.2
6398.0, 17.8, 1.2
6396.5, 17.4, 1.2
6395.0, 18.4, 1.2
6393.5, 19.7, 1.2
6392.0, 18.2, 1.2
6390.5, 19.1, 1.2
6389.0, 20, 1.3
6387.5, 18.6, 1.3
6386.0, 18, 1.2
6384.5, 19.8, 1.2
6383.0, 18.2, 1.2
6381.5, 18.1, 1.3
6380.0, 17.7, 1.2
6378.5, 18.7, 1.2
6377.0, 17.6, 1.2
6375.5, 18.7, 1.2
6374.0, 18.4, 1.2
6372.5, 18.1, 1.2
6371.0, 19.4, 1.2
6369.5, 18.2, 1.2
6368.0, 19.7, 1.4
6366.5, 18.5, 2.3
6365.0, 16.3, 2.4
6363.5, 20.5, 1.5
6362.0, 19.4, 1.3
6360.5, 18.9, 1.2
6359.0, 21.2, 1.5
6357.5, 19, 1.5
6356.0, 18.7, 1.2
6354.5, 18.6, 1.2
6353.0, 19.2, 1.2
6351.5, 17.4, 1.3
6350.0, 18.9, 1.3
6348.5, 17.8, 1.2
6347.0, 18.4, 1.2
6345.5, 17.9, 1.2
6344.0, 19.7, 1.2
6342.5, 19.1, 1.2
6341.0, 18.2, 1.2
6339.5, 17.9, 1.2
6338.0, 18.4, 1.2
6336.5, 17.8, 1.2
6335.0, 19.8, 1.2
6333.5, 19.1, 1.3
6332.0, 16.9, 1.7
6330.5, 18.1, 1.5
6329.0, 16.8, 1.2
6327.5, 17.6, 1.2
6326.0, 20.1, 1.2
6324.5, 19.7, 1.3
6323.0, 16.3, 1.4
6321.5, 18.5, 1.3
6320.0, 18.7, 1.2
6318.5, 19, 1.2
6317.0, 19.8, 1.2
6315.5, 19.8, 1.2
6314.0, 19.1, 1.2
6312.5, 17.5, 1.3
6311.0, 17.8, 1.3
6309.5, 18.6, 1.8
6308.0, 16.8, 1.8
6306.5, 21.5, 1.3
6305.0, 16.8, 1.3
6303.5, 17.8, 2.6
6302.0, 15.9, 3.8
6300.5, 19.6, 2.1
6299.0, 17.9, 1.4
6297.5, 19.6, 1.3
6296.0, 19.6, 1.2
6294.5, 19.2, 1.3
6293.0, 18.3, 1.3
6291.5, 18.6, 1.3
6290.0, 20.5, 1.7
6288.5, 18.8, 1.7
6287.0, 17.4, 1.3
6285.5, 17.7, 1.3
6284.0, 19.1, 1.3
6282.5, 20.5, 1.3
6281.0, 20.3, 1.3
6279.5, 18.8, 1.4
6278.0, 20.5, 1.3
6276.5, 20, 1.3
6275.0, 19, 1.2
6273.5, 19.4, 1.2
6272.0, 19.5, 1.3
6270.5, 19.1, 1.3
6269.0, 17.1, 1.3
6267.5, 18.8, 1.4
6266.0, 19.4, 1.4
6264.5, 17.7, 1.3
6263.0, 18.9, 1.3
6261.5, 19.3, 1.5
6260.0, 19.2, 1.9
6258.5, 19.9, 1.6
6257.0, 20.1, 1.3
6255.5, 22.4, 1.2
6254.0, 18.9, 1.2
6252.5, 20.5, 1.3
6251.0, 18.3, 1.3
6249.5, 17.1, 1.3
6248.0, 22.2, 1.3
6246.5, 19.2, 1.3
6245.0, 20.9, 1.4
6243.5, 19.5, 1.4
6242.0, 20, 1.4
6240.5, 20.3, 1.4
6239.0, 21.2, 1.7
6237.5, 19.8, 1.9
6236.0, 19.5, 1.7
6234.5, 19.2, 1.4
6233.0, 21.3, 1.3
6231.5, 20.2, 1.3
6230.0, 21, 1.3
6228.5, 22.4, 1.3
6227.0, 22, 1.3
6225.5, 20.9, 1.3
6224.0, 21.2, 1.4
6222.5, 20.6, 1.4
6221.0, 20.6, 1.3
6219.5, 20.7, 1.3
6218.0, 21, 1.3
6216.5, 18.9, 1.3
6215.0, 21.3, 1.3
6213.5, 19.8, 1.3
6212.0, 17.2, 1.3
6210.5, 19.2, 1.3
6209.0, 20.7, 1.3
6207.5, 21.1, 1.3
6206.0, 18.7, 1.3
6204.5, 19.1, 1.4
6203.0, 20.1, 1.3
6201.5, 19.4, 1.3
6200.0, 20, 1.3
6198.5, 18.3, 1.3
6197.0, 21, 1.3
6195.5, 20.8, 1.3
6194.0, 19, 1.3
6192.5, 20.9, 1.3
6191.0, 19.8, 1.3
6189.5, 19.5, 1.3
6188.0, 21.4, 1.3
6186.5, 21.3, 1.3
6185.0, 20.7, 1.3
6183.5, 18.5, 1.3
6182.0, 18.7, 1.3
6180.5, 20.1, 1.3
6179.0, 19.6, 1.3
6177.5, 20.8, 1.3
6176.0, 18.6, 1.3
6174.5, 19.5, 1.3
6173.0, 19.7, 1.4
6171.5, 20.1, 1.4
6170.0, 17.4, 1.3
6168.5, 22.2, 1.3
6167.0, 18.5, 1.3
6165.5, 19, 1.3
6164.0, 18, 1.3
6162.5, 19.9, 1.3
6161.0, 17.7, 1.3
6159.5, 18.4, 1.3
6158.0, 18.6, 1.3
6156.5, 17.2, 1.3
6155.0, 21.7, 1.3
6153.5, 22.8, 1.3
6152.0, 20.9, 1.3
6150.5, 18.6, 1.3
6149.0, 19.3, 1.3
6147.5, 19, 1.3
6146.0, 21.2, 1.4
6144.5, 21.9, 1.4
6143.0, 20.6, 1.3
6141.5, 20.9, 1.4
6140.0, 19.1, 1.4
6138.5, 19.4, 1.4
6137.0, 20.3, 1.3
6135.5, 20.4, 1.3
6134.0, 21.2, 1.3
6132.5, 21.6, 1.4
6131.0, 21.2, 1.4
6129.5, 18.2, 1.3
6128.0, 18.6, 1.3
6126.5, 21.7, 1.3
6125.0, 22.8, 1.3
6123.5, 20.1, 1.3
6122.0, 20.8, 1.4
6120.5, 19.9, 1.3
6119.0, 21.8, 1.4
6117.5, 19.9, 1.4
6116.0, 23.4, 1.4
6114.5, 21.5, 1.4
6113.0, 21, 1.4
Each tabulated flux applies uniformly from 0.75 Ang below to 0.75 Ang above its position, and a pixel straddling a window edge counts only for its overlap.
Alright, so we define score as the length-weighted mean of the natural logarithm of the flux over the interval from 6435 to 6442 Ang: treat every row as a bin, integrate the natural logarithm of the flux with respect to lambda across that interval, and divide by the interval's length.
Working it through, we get 2.84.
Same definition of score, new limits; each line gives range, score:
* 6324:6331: 2.91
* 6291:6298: 2.95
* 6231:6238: 3.00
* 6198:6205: 2.97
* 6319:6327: 2.92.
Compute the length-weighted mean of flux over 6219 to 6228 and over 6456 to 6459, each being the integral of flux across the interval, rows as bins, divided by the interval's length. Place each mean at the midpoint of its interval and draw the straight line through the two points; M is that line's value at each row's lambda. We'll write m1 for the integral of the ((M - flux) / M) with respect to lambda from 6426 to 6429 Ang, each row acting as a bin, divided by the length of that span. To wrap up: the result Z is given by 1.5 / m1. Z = 0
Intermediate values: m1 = -5.3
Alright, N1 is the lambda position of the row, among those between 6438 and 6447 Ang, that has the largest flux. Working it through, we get 6443.0 Ang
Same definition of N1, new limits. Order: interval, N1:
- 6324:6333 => 6326.0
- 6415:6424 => 6417.5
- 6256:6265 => 6257.0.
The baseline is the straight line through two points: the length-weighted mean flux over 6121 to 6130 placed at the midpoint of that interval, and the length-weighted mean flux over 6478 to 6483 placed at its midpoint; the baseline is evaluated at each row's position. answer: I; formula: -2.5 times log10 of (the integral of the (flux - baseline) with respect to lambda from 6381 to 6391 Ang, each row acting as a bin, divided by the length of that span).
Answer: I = -0.6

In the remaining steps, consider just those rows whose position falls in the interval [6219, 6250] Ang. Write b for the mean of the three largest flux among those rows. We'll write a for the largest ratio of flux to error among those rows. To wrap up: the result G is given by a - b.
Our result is -5.0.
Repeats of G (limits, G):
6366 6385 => -3.1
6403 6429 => -2.2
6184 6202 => -4.8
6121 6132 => -4.4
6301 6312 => -2.8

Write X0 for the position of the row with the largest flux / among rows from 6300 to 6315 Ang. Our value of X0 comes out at 6306.5 Ang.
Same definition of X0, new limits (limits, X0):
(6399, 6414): 6402.5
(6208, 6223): 6215.0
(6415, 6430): 6417.5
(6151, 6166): 6153.5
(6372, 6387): 6384.5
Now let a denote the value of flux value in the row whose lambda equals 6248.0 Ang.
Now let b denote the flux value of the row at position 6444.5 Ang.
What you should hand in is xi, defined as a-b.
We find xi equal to 3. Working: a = 22.2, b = 19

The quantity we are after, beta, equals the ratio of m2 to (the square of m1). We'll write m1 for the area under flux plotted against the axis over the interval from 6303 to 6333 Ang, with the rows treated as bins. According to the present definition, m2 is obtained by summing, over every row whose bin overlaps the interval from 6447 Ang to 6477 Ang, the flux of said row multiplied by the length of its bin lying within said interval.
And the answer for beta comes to 0.0010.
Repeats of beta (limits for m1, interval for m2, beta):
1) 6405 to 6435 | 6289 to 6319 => 0.0020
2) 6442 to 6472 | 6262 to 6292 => 0.0035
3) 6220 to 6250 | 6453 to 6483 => 0.0008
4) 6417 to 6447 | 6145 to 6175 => 0.0021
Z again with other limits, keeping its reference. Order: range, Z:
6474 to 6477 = 2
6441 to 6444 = 0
